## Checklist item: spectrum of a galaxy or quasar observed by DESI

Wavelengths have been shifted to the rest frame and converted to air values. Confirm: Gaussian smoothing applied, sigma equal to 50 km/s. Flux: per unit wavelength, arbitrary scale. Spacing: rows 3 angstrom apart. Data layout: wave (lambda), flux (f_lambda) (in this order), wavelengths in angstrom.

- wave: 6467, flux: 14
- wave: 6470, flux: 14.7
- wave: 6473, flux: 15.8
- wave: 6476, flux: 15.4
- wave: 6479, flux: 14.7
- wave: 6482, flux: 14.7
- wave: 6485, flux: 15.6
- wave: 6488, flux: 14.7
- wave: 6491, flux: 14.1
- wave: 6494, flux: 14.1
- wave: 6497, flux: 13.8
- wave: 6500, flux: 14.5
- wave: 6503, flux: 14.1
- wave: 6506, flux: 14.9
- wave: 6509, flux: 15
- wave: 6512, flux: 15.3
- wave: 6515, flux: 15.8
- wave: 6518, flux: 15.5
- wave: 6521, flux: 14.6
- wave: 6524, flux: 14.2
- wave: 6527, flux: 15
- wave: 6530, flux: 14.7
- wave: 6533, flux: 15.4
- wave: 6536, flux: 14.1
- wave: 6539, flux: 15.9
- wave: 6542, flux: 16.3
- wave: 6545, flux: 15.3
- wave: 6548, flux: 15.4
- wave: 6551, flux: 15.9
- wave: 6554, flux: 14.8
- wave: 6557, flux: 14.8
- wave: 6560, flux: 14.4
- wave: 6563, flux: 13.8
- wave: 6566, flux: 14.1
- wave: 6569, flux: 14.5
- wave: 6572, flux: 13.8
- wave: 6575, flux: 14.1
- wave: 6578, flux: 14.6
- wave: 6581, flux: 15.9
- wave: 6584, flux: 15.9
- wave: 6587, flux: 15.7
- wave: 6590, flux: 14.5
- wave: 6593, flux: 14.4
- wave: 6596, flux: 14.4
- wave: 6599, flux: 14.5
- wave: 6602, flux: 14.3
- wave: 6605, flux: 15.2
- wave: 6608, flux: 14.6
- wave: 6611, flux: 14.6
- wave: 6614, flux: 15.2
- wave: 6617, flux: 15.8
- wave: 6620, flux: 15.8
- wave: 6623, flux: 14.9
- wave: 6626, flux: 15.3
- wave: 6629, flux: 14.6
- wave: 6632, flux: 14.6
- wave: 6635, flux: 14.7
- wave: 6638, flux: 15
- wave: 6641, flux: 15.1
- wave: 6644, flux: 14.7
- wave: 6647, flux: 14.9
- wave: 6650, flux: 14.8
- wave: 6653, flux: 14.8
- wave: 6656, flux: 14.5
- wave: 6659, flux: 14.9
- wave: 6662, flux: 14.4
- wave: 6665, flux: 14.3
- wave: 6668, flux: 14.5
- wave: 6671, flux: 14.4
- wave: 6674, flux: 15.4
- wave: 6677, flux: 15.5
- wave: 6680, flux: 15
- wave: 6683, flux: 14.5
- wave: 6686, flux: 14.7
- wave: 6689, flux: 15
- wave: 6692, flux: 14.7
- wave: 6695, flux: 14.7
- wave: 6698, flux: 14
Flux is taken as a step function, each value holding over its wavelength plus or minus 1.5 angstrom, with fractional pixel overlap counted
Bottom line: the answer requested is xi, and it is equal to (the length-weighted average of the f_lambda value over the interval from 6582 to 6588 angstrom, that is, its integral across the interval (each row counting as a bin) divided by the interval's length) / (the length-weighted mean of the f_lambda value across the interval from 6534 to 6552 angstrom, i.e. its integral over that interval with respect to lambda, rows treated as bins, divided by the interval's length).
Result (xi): 1.02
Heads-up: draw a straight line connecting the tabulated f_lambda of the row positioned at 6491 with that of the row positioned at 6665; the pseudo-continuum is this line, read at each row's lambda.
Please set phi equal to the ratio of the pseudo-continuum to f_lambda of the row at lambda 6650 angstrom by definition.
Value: 0.97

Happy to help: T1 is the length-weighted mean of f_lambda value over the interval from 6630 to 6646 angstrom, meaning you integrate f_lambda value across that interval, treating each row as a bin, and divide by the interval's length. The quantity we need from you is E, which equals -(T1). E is -14.8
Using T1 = 14.8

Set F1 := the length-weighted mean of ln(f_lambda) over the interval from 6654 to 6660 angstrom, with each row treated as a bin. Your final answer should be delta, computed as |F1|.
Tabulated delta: 2.69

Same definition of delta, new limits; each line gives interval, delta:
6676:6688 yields 2.70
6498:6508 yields 2.67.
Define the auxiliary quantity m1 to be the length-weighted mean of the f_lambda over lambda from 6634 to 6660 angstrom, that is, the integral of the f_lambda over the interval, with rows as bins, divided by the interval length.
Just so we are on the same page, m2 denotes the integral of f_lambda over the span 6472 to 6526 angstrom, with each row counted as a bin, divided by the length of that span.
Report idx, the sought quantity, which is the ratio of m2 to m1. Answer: 0.999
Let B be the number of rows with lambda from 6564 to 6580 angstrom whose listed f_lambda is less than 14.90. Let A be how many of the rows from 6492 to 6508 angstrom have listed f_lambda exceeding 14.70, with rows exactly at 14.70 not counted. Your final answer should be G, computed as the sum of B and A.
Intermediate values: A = 1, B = 5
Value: 6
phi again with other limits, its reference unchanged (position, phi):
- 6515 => 0.89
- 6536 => 1.00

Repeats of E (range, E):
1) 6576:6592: -15.3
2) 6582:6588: -15.8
